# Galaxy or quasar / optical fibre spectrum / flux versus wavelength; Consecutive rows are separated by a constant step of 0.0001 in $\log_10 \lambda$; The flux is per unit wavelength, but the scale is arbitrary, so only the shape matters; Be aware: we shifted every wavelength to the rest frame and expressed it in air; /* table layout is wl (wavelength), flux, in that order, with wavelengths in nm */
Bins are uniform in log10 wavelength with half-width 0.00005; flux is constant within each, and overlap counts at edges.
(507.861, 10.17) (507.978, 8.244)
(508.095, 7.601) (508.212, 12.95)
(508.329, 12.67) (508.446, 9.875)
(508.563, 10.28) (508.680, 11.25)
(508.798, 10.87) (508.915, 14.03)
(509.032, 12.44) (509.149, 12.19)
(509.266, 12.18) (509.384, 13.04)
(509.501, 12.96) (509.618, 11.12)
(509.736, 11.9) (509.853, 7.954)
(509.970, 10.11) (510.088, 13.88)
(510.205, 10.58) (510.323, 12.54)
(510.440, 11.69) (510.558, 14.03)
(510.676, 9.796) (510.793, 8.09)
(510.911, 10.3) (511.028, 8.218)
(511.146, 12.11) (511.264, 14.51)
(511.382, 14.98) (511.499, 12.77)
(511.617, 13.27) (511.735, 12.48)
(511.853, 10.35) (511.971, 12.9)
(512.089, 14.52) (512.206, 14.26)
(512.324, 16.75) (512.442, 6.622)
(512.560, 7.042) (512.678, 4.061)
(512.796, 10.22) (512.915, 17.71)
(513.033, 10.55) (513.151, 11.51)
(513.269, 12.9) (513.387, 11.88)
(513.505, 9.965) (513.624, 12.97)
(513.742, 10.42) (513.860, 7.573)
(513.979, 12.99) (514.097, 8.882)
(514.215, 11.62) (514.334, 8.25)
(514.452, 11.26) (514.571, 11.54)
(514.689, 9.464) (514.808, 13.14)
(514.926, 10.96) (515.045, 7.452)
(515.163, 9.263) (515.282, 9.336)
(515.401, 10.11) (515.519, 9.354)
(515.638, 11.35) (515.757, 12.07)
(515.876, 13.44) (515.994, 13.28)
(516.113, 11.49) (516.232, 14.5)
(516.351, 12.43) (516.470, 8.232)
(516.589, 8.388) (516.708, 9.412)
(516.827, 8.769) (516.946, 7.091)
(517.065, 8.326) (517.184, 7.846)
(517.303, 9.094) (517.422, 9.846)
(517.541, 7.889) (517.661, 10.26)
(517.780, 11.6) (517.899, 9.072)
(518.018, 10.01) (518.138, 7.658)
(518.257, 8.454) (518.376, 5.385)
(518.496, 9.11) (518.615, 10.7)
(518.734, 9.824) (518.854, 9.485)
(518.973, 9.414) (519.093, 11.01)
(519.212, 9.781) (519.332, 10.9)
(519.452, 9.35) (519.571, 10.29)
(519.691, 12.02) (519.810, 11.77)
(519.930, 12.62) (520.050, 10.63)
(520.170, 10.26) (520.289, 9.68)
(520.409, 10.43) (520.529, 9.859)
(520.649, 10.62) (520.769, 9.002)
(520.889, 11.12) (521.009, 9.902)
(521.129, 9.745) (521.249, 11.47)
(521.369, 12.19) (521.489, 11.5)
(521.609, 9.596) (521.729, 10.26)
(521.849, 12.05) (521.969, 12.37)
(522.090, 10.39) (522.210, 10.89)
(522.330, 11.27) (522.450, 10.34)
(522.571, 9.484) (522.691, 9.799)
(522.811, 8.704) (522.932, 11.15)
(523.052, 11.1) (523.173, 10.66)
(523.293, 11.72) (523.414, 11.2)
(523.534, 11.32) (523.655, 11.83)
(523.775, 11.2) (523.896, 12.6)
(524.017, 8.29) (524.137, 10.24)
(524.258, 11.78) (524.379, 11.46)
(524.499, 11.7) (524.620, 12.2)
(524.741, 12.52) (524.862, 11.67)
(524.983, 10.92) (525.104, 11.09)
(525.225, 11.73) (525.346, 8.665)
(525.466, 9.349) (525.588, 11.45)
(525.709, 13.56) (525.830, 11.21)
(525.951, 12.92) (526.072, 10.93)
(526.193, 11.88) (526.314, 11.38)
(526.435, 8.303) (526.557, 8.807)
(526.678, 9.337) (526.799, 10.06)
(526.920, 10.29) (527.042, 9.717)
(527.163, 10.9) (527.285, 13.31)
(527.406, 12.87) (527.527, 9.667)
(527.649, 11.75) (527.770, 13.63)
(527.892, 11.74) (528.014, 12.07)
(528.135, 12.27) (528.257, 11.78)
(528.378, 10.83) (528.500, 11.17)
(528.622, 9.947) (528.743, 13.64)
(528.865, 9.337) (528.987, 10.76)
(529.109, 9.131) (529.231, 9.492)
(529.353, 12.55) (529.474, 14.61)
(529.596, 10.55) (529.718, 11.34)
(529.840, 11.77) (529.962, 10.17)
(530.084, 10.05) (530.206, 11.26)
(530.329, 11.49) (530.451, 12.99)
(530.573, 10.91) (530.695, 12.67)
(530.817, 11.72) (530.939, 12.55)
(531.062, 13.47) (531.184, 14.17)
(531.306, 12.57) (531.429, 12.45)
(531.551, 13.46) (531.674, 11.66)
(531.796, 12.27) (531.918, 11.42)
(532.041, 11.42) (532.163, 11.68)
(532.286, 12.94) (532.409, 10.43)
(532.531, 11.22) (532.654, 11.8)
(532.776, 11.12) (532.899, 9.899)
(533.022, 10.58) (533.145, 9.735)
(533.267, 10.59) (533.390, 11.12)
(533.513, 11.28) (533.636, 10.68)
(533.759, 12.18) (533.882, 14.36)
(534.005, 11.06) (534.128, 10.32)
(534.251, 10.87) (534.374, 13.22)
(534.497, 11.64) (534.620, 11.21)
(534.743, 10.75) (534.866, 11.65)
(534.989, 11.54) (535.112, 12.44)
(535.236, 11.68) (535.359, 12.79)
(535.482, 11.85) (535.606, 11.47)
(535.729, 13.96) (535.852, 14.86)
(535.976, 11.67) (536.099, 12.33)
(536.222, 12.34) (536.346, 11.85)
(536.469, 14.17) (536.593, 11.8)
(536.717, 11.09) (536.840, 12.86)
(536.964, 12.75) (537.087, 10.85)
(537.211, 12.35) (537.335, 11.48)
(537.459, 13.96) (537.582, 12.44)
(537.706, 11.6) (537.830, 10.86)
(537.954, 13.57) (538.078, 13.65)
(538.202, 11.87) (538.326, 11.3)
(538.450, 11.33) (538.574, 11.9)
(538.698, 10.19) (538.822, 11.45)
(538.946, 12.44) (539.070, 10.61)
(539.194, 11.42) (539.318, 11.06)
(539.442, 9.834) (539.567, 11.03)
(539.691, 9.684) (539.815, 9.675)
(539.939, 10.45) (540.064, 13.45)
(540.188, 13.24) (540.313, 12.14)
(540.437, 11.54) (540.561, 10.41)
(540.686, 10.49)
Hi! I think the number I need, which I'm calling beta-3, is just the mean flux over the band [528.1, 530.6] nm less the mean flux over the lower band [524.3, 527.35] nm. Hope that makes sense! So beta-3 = 0.2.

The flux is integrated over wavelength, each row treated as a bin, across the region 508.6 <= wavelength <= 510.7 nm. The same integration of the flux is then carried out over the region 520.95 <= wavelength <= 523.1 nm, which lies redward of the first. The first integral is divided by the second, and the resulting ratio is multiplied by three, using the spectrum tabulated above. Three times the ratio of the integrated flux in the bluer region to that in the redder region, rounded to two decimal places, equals 3.24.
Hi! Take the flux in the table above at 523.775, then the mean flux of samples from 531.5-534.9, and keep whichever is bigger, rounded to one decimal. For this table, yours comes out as 11.4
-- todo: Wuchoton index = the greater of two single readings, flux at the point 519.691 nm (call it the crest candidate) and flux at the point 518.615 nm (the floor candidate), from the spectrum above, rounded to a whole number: 12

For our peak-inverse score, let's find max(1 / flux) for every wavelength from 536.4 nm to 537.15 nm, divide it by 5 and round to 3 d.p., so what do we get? 0.018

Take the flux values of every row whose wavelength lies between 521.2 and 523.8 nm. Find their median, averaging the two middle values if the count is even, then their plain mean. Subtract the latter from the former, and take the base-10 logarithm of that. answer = -0.61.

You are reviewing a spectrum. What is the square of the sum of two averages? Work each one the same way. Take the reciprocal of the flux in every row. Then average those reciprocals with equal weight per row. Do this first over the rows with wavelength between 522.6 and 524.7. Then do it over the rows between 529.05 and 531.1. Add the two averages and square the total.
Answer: 0.032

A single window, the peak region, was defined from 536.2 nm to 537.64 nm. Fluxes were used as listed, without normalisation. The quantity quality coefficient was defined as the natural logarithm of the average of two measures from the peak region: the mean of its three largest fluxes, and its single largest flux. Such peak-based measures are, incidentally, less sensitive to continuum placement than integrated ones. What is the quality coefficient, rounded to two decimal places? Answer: 2.63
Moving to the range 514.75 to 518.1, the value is 2.65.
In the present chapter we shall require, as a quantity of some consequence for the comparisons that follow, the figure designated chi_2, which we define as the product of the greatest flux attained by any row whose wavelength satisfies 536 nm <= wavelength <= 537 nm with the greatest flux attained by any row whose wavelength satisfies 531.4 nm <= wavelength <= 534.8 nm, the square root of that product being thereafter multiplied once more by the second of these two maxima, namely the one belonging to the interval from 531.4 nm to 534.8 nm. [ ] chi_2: 205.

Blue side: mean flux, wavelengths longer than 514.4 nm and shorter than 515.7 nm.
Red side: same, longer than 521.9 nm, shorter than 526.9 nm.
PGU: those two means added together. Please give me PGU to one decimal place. 21.2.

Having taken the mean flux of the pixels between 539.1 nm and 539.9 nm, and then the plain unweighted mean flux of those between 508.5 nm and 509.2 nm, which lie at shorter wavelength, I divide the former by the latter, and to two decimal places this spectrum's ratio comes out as 0.88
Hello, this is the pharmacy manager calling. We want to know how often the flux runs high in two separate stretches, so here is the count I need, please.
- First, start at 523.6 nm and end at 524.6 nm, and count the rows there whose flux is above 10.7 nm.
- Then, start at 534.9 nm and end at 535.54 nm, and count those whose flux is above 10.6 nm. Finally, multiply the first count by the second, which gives 30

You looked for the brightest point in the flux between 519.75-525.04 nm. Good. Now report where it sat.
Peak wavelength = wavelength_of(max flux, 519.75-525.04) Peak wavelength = 519.930 nm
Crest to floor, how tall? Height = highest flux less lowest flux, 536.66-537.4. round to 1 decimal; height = 2.0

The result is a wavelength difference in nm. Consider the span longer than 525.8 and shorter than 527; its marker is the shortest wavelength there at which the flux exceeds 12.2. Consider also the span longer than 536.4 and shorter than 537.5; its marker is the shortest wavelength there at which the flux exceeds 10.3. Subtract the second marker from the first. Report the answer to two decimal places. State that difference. -10.52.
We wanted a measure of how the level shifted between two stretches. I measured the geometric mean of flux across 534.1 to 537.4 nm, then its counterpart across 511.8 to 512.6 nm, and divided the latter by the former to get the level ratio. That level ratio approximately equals 0.93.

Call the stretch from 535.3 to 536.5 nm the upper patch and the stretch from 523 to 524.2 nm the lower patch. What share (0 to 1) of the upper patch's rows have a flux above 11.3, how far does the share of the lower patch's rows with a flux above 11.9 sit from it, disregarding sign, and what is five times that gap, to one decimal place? 4.5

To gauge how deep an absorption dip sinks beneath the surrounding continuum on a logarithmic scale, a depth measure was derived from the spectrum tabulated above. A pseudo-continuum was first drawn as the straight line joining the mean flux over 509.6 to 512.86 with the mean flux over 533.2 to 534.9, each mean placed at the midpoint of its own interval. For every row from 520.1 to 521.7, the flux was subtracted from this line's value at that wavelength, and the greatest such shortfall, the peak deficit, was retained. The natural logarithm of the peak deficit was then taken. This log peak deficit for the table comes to 0.87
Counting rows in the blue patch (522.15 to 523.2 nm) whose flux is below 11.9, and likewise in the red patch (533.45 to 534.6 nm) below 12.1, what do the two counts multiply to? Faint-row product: 54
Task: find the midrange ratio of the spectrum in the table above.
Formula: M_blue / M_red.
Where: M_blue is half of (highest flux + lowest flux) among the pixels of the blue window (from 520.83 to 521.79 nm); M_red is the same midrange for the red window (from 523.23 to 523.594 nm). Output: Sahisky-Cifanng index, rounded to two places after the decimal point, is 0.95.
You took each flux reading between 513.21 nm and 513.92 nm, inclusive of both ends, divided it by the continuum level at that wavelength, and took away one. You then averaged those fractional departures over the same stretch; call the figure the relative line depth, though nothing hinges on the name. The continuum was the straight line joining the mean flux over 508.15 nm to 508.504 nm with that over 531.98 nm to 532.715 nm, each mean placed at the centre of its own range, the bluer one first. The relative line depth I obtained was -0.07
